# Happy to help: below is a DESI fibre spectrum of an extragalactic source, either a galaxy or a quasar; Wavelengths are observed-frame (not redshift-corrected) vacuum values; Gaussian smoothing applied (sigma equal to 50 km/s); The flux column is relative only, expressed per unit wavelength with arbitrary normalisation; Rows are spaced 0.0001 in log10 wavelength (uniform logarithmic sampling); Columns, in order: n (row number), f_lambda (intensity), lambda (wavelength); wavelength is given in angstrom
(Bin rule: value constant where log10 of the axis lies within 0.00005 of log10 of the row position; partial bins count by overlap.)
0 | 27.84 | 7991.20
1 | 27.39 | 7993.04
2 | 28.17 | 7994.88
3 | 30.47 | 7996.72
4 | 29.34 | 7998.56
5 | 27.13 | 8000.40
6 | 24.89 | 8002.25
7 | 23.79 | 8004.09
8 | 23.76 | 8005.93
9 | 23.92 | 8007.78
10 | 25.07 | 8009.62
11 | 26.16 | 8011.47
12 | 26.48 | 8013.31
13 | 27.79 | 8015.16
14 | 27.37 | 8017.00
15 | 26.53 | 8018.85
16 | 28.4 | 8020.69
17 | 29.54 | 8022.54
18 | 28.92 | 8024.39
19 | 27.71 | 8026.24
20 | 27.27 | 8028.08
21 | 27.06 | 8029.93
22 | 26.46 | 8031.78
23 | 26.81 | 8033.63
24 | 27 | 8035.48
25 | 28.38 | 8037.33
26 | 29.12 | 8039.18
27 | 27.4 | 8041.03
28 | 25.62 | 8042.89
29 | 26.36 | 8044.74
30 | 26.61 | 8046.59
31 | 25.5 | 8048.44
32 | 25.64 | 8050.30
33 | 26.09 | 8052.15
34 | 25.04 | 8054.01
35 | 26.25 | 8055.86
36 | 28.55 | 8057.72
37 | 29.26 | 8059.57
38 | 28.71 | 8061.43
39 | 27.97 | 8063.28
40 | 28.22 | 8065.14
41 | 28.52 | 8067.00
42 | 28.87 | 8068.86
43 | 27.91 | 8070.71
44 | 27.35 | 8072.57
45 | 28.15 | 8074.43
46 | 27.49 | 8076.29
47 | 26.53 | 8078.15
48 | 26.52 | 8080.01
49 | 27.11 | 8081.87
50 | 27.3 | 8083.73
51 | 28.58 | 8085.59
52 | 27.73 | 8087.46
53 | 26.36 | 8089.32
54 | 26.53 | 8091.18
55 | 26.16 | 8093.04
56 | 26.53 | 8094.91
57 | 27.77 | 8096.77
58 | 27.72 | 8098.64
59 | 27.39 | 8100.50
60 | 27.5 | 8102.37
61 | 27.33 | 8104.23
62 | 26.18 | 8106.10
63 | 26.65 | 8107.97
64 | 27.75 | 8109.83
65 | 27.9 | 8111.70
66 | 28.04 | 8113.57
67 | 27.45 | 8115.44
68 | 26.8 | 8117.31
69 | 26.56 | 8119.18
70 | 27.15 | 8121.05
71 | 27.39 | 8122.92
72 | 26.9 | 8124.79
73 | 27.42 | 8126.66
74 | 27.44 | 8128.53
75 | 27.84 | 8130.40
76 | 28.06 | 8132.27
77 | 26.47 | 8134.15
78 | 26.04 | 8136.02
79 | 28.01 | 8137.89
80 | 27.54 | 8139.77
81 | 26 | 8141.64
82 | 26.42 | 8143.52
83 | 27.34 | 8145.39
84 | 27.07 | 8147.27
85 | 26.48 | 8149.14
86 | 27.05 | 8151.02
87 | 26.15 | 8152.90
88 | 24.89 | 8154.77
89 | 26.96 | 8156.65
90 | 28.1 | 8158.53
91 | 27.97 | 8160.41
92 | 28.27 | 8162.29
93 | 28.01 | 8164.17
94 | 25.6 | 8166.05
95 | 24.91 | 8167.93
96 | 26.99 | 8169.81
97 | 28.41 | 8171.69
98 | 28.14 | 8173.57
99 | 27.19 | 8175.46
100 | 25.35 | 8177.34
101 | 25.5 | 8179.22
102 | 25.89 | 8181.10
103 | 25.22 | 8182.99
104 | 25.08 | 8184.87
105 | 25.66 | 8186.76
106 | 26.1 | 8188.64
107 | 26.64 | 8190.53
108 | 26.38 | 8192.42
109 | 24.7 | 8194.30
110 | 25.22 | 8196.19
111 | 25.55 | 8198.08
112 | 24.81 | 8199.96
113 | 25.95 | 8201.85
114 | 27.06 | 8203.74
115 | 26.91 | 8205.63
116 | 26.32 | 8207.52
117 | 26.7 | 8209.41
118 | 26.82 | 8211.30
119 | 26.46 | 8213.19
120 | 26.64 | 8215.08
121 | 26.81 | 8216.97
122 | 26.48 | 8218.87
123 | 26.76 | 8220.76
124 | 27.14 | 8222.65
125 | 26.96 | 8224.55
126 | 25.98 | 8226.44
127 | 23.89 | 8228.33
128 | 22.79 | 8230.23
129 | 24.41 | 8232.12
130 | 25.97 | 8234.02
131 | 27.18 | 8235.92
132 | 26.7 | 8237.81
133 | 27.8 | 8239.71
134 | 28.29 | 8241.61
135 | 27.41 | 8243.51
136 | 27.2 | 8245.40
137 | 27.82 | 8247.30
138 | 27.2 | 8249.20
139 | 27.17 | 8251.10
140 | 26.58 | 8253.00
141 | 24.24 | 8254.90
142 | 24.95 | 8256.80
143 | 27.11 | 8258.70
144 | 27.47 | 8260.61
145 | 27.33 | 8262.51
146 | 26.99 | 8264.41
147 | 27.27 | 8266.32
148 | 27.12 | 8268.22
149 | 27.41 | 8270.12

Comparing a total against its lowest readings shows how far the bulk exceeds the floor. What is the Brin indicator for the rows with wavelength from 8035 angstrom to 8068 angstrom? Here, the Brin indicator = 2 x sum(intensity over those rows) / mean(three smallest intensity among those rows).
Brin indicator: 39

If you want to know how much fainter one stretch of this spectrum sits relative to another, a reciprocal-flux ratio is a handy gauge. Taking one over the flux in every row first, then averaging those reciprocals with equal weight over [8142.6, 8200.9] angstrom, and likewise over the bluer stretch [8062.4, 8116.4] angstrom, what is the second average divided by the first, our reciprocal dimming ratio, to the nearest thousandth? 0.961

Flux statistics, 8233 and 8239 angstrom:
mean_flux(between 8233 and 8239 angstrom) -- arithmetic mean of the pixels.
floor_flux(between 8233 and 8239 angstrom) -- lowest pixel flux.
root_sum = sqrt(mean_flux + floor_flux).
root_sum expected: 7.25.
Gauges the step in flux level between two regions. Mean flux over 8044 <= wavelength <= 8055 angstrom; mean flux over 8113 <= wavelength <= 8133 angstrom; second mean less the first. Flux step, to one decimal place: 1.5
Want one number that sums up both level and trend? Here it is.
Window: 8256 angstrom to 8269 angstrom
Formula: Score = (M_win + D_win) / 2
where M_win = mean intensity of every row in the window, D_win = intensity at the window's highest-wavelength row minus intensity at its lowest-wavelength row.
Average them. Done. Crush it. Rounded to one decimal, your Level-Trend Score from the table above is 14.5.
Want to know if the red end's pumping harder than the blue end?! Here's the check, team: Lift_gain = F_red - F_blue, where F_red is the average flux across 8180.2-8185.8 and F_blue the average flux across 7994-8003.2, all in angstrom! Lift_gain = -2.6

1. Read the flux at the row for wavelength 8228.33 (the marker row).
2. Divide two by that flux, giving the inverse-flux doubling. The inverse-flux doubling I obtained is 0.084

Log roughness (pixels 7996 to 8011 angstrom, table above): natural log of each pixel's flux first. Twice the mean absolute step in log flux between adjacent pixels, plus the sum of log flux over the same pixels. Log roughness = 26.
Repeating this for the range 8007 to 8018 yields 20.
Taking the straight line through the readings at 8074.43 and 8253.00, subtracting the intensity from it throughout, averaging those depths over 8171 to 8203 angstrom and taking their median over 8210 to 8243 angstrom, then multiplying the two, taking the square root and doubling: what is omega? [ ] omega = 0.77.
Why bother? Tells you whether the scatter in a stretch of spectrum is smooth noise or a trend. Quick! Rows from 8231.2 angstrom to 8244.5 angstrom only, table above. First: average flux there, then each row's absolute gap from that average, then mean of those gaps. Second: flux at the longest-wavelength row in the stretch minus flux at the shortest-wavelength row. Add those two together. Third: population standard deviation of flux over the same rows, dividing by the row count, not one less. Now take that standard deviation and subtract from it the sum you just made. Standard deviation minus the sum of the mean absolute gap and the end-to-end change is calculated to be -2.8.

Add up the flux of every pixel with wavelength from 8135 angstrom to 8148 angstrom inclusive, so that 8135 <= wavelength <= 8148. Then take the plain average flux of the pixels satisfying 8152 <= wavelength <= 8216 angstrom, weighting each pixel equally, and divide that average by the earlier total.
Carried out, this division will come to 0.14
